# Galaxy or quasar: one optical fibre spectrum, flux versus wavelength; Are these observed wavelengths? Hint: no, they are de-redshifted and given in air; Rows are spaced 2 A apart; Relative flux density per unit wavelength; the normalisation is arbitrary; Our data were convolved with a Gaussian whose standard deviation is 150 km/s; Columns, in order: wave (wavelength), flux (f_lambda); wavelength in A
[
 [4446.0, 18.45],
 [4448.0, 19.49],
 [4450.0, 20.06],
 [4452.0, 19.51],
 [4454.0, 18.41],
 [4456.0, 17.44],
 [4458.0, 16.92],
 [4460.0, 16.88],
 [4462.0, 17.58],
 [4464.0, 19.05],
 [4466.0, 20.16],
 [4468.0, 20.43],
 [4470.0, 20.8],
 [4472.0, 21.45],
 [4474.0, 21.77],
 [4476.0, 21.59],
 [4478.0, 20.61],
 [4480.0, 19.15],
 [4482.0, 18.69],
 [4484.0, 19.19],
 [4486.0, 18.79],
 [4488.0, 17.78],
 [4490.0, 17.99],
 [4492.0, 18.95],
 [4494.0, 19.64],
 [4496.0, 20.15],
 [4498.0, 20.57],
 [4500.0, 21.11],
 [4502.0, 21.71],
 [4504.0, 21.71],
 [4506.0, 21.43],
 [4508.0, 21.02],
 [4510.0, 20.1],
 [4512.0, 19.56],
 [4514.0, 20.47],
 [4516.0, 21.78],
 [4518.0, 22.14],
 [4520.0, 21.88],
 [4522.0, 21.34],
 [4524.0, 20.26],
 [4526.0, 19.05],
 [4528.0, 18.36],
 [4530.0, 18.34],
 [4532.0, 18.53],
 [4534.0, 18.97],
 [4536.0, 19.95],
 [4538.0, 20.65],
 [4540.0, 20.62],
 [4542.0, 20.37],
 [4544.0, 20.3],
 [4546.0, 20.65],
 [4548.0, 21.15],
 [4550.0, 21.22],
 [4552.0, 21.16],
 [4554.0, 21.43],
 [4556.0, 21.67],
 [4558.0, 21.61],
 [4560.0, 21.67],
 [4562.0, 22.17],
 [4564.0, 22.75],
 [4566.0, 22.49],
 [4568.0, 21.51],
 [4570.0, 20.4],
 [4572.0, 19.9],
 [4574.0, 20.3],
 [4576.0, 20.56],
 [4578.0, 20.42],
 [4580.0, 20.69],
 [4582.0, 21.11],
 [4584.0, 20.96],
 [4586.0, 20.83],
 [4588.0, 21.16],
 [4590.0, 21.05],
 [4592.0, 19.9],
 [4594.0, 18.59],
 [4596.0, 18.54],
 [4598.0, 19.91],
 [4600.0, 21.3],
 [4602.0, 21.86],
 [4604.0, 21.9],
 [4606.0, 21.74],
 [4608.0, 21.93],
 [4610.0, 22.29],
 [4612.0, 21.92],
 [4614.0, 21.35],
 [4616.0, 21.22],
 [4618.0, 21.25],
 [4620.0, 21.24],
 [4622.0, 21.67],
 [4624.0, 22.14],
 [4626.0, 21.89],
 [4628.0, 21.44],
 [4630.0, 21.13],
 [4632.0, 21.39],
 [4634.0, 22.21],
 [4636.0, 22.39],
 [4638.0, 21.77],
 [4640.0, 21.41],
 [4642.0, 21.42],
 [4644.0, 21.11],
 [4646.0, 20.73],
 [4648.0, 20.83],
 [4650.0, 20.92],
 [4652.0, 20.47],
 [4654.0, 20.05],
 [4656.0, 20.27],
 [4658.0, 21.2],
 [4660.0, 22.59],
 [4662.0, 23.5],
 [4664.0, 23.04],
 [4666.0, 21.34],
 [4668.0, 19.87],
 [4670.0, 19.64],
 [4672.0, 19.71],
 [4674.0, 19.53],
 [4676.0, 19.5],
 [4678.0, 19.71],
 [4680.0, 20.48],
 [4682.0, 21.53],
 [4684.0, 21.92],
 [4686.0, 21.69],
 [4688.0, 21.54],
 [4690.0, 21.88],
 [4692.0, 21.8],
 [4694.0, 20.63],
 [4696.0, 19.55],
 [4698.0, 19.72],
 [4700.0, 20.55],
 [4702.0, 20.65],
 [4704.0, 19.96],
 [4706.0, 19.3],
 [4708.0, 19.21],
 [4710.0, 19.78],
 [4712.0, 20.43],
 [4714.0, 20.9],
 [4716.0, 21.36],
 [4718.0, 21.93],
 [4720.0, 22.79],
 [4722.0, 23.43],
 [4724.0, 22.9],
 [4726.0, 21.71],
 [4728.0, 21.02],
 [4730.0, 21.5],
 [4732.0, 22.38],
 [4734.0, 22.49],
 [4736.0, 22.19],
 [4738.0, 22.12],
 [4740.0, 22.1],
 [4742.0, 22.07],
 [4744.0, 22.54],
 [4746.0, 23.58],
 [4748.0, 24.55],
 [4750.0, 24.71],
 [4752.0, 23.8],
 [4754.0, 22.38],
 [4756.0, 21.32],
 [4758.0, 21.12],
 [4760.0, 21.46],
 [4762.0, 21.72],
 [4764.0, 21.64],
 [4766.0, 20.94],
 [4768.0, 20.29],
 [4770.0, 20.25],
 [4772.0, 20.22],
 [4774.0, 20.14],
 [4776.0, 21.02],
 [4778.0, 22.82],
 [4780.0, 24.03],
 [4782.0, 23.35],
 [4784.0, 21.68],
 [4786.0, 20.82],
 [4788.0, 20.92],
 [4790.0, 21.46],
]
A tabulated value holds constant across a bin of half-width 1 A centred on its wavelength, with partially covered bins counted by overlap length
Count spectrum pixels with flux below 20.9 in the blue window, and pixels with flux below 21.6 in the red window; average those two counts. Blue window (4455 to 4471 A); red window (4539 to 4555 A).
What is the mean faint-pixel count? 8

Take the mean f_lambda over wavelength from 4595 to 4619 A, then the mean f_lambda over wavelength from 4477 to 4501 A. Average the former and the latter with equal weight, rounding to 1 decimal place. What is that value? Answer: 20.3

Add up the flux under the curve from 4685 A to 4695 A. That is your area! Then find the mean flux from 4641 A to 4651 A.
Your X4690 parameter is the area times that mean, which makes 4517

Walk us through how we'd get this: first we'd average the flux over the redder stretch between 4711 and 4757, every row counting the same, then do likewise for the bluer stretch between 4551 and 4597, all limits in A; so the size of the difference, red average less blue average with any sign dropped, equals 1.45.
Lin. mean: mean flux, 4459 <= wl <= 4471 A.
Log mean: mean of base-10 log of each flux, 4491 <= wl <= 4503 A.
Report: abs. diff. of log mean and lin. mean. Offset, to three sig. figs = 17.8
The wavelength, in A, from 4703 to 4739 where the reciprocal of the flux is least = 4722.0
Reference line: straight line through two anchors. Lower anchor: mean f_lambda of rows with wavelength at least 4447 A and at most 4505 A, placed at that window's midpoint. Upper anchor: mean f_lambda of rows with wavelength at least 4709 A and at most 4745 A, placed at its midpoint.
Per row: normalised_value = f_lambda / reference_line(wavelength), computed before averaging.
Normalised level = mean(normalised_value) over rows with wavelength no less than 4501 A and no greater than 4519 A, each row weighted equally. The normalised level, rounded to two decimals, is 1.06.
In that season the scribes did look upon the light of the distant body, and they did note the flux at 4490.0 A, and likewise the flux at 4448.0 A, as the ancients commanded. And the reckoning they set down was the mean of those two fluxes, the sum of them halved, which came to 18.7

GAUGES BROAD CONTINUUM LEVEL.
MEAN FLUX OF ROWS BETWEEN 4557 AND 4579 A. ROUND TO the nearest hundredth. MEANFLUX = 21.25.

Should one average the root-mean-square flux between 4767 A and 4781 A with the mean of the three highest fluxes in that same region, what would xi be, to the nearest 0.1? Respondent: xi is 22.0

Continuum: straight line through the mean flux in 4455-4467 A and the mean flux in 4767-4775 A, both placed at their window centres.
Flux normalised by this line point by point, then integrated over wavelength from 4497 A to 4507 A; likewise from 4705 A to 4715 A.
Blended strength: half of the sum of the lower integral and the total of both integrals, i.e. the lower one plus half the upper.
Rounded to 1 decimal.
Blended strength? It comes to 16.7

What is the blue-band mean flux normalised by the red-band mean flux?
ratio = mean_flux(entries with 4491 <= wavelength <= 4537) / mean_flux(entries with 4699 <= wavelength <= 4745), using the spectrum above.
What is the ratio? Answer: 0.95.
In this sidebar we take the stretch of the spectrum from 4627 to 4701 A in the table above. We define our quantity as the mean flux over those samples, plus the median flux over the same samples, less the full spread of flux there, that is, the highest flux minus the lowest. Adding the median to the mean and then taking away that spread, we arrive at 38.2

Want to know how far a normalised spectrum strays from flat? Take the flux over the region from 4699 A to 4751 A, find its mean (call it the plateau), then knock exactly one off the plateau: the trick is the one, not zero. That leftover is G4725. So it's 20.8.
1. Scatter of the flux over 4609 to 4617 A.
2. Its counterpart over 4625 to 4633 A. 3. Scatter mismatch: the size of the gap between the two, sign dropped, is 0.2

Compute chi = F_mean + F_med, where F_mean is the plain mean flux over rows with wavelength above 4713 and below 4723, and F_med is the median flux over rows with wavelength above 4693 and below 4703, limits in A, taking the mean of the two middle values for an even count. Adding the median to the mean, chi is 42.6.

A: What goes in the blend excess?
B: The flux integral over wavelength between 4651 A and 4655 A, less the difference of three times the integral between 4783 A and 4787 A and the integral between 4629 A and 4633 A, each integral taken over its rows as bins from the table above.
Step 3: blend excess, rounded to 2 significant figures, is -89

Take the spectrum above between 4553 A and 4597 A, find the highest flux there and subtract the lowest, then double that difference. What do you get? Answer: 8.4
